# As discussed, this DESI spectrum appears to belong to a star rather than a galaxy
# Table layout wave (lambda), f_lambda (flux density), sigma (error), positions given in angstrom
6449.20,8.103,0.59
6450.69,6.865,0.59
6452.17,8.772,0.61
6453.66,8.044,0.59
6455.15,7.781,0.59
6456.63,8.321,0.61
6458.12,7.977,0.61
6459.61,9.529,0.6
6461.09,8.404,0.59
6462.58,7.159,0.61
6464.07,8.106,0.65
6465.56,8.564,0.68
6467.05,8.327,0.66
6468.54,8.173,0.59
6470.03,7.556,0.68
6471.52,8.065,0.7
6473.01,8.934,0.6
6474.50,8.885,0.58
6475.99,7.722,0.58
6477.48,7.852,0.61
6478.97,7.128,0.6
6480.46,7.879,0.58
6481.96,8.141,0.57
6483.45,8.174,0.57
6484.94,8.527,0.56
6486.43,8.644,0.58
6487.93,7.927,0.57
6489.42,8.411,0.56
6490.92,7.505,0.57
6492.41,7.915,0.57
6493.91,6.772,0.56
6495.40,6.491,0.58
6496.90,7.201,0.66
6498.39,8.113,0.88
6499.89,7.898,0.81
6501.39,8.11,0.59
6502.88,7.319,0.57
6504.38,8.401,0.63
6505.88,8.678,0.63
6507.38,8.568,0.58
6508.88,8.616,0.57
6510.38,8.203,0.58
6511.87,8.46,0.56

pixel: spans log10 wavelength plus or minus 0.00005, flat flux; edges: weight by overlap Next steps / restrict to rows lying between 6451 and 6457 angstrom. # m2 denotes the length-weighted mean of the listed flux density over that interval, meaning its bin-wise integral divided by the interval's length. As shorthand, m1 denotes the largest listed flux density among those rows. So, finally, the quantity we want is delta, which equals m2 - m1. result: -0.64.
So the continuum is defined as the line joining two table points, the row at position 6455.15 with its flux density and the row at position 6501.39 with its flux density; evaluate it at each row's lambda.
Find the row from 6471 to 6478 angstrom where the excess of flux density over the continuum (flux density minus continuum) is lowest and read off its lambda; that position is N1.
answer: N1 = 6475.99 angstrom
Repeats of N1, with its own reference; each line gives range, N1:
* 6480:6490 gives 6487.93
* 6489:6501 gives 6495.40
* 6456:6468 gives 6462.58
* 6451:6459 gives 6455.15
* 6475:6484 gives 6478.97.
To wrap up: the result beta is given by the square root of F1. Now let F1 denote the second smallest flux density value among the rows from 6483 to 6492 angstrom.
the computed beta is 2.82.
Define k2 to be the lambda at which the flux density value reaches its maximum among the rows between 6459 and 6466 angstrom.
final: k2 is 6459.61 angstrom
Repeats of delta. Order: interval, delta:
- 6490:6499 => -0.77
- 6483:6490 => -0.30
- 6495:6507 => -0.84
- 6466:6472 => -0.27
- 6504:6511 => -0.18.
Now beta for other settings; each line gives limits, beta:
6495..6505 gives 2.68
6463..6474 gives 2.84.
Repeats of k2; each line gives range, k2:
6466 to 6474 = 6473.01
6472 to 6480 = 6473.01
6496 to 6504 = 6498.39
